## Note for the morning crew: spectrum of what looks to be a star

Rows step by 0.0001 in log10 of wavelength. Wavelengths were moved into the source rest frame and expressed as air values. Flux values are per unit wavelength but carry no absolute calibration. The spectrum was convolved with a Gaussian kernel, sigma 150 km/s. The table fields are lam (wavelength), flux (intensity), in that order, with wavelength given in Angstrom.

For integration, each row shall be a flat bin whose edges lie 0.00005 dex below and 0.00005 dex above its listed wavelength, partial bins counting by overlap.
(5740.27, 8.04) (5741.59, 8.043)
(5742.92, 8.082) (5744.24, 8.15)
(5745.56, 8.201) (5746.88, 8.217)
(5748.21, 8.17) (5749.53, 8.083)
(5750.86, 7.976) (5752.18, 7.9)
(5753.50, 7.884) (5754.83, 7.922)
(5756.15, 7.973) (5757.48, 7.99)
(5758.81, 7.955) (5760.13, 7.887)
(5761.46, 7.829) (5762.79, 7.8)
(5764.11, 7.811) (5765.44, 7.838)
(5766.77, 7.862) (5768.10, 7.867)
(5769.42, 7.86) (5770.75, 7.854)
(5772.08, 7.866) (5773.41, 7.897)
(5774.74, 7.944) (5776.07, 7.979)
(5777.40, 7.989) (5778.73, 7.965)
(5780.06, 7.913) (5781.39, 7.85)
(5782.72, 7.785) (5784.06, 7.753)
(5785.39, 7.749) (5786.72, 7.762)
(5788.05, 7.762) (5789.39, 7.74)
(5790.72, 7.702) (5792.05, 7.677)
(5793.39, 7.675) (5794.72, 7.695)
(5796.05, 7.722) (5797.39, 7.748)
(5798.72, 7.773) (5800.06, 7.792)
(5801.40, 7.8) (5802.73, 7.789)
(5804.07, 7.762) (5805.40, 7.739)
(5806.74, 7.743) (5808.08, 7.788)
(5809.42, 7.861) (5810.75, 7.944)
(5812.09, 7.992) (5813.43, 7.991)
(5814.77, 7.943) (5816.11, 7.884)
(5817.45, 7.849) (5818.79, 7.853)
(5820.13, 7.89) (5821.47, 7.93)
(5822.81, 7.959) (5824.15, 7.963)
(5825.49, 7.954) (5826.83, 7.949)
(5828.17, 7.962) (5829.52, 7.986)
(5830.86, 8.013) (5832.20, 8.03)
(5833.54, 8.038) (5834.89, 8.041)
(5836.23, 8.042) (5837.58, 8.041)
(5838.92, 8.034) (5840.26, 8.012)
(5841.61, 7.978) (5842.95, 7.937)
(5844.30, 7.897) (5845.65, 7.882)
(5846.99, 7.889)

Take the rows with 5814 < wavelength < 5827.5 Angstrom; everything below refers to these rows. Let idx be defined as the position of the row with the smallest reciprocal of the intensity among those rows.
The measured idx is 5824.15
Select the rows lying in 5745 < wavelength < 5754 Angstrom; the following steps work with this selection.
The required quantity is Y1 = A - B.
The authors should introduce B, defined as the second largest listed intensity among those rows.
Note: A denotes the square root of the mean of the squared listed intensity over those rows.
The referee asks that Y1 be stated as -0.14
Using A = 8.06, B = 8.201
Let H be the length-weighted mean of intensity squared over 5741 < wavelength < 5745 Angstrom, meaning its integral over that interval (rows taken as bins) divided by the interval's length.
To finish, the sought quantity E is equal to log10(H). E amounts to 1.82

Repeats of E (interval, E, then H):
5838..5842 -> 1.81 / 64.3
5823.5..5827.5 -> 1.80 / 63.3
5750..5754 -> 1.80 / 62.9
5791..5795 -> 1.77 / 59.1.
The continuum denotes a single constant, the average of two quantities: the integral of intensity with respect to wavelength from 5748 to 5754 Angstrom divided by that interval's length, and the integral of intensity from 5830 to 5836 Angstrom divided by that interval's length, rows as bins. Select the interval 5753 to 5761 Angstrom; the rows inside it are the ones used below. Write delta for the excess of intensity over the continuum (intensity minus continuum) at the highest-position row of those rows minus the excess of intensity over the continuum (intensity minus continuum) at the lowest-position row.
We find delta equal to 0.00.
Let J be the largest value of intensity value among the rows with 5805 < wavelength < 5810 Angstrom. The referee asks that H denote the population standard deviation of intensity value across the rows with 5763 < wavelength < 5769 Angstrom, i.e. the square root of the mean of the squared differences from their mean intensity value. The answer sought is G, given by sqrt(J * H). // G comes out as 0.42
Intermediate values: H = 0.022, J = 7.861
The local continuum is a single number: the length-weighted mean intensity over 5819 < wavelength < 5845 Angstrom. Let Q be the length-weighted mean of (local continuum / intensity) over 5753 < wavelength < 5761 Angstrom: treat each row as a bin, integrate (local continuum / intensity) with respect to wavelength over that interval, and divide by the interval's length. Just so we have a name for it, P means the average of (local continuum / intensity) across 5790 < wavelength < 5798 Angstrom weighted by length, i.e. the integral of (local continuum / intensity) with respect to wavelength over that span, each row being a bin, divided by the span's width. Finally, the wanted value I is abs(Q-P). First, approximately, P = 1.036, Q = 1.01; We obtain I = 0.031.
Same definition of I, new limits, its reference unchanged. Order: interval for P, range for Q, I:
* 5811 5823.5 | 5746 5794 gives 0.006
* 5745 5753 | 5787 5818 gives 0.036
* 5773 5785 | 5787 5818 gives 0.013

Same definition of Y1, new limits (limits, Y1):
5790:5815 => -0.19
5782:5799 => -0.04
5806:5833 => -0.09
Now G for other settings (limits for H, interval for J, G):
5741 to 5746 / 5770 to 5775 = 0.70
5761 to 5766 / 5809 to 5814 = 0.34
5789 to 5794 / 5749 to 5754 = 0.46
